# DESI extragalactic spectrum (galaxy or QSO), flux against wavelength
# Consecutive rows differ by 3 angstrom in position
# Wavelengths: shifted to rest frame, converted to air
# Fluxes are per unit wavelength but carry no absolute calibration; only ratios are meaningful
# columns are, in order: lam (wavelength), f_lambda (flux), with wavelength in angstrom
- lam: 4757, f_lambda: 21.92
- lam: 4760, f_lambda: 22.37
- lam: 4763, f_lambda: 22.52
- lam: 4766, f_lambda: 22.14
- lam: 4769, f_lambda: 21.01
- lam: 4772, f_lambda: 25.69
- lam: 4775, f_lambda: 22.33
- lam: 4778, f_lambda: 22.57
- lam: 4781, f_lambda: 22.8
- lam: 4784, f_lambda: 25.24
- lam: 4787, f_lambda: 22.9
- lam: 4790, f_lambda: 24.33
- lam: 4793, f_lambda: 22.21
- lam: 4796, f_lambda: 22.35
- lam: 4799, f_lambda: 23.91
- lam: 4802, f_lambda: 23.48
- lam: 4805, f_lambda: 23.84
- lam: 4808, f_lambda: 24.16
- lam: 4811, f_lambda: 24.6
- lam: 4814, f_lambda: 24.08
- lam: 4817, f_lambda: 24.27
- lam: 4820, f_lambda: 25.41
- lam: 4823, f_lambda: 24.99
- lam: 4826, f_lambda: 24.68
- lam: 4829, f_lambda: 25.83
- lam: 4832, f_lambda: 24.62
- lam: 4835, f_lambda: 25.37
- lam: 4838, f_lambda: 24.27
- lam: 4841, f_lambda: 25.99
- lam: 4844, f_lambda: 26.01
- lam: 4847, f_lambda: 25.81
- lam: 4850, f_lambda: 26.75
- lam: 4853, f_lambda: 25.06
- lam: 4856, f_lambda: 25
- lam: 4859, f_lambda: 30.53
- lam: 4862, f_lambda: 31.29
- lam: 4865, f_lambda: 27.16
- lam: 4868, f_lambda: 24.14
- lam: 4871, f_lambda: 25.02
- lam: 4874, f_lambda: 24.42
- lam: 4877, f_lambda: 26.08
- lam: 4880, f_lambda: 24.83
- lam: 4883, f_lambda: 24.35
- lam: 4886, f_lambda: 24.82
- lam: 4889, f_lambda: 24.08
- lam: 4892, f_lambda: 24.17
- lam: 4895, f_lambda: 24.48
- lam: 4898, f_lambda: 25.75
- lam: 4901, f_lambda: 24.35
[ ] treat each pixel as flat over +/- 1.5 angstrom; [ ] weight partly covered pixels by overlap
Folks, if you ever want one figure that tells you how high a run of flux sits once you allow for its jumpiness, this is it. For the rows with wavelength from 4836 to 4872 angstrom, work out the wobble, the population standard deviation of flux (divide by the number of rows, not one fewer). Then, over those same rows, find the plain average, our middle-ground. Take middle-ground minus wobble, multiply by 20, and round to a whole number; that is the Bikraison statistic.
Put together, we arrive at 485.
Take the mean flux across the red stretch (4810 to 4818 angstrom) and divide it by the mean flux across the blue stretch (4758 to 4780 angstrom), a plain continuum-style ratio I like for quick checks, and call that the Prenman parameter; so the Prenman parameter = 1.07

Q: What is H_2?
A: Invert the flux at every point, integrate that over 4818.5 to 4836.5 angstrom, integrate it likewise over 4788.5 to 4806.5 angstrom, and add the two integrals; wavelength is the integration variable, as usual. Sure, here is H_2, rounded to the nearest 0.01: 1.49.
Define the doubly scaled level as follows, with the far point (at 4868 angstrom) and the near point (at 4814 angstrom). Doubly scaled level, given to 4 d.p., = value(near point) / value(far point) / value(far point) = 0.0413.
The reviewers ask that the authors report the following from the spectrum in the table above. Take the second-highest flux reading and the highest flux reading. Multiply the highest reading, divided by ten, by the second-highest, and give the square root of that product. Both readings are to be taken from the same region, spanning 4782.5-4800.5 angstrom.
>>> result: 7.84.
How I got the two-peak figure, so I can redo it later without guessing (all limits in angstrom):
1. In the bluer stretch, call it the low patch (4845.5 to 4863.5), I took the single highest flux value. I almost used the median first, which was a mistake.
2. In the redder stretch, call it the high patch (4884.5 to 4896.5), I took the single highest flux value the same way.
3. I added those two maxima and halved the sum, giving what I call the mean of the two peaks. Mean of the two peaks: 28.1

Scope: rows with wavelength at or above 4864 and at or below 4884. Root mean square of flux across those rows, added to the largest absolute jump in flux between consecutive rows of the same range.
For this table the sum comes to 28.2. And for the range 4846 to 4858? 27.4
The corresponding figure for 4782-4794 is 26.0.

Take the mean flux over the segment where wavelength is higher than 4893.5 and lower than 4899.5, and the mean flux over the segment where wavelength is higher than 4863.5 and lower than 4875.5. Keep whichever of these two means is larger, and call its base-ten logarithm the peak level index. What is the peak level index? 1.401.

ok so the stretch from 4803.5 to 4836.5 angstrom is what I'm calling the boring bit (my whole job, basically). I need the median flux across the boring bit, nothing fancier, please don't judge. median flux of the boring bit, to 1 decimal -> 24.6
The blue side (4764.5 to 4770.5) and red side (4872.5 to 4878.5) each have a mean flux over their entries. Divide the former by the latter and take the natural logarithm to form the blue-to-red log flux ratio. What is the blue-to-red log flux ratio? -0.16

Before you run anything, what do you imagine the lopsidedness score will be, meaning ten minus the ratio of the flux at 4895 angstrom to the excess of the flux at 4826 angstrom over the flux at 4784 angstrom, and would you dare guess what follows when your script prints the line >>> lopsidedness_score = 54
